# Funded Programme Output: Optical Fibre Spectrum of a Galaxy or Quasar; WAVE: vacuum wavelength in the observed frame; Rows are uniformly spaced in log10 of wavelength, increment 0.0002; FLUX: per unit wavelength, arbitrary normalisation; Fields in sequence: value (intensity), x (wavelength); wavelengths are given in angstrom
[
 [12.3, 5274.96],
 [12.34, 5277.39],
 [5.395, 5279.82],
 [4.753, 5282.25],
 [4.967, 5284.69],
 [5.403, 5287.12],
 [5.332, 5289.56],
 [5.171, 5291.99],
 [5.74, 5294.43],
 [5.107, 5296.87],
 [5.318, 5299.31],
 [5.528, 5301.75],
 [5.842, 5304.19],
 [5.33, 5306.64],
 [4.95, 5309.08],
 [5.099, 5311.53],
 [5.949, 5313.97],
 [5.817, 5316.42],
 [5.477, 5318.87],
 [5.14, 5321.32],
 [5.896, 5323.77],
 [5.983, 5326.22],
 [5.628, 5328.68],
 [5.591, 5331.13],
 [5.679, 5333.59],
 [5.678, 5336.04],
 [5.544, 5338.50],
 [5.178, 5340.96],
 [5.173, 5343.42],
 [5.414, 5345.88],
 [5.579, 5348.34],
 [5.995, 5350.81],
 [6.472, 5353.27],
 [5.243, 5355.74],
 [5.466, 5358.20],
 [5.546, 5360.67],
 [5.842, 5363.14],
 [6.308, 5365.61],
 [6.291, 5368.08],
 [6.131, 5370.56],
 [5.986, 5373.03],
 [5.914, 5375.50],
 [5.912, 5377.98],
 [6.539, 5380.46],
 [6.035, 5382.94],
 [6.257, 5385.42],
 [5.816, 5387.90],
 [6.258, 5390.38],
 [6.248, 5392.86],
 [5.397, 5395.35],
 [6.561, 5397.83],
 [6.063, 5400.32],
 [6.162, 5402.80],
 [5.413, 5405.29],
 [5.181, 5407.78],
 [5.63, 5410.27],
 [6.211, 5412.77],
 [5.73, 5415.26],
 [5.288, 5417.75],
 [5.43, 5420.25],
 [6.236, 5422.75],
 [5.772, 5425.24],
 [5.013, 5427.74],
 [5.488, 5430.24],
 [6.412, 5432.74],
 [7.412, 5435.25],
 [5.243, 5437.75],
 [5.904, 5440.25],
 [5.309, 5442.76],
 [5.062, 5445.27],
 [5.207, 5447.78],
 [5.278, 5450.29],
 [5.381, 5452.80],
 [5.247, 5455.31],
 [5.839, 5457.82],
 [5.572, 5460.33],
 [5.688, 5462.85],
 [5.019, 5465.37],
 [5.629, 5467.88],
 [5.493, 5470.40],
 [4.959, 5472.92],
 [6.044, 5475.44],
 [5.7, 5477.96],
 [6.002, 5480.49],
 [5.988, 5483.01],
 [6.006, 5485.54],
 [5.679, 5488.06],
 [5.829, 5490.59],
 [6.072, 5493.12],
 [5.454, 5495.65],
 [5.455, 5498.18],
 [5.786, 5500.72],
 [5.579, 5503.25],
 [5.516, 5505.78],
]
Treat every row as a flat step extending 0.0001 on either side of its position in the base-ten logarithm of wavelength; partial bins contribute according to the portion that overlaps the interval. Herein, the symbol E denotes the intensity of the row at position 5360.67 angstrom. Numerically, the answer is 5.546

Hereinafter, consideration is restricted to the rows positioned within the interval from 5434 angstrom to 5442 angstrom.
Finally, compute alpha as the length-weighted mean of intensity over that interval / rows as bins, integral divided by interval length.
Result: 6.1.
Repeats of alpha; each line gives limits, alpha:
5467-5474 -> 5.4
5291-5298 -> 5.3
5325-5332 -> 5.7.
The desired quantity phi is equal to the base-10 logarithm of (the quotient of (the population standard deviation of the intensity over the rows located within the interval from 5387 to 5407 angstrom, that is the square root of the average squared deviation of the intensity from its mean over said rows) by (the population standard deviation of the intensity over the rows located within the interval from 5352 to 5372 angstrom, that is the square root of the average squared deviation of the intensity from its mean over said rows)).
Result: -0.04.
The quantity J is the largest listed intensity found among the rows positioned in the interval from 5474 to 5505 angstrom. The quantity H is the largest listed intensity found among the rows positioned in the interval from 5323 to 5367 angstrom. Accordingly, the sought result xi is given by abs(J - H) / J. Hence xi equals 0.07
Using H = 6.472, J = 6.072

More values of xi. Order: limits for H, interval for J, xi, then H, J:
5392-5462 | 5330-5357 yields 0.15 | 7.412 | 6.472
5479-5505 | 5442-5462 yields 0.04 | 6.072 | 5.839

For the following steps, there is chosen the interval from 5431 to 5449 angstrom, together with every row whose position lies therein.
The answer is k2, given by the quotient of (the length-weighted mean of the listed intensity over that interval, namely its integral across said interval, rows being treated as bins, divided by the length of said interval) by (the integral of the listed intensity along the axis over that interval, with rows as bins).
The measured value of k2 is 0.06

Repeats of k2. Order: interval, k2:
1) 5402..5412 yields 0.10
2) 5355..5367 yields 0.08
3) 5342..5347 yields 0.20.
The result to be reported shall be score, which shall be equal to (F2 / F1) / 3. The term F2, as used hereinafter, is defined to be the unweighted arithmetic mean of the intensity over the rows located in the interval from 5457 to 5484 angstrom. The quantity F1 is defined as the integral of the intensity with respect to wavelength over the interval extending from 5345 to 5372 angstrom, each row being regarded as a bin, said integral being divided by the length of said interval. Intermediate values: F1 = 5.85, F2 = 5.63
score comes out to 0.321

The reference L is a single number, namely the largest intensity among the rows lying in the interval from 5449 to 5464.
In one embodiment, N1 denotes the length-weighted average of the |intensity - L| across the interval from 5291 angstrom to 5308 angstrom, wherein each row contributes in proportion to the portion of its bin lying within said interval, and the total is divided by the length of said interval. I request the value 0.41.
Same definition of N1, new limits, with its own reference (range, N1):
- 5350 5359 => 0.46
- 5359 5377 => 0.25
